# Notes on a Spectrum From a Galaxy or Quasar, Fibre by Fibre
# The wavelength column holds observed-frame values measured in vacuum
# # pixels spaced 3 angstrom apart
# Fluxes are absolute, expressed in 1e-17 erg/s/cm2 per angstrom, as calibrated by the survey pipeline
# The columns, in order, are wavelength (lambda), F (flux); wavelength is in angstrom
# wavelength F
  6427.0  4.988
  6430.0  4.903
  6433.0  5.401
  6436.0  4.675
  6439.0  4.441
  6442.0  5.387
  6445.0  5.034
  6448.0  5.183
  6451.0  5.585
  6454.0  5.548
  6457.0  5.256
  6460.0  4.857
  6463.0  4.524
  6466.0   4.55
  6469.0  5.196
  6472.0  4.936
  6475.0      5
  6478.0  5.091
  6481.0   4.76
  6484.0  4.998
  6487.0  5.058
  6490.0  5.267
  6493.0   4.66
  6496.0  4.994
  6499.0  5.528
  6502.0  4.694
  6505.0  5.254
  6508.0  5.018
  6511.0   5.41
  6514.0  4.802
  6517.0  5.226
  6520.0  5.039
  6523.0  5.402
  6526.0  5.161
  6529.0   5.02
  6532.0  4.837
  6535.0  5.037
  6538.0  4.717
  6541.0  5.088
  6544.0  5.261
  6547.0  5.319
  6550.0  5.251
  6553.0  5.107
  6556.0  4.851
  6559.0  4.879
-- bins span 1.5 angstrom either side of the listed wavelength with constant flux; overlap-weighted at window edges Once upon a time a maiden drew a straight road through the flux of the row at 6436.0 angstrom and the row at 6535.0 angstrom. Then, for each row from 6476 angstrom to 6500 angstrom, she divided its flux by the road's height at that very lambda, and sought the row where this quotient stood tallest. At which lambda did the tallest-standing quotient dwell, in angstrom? 6499.0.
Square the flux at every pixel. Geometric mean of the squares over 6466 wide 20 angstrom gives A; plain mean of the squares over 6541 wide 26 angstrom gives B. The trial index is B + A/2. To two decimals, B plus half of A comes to 37.73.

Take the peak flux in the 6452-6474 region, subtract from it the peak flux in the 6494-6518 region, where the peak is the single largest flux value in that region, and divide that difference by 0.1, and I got 0.2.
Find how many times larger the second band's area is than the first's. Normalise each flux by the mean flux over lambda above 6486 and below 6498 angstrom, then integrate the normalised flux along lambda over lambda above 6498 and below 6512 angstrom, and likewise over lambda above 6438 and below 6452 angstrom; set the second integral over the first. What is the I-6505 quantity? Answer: 0.99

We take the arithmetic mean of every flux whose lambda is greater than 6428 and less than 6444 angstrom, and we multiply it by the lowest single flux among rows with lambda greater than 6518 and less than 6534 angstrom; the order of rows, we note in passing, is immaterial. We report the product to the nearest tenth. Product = 24.0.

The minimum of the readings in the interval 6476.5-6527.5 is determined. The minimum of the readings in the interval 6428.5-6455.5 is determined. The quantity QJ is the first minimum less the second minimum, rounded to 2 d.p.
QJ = 0.22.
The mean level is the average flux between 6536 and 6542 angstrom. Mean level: 4.90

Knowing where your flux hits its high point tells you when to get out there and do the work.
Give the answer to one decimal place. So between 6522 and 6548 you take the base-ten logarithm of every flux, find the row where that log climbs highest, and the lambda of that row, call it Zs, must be 6523.0 angstrom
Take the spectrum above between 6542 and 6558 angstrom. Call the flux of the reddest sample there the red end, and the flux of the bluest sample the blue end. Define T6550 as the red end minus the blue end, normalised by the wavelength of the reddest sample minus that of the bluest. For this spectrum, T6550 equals -0.034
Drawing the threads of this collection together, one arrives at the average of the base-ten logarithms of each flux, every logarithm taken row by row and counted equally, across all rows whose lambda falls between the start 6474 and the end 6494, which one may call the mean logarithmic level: 0.697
